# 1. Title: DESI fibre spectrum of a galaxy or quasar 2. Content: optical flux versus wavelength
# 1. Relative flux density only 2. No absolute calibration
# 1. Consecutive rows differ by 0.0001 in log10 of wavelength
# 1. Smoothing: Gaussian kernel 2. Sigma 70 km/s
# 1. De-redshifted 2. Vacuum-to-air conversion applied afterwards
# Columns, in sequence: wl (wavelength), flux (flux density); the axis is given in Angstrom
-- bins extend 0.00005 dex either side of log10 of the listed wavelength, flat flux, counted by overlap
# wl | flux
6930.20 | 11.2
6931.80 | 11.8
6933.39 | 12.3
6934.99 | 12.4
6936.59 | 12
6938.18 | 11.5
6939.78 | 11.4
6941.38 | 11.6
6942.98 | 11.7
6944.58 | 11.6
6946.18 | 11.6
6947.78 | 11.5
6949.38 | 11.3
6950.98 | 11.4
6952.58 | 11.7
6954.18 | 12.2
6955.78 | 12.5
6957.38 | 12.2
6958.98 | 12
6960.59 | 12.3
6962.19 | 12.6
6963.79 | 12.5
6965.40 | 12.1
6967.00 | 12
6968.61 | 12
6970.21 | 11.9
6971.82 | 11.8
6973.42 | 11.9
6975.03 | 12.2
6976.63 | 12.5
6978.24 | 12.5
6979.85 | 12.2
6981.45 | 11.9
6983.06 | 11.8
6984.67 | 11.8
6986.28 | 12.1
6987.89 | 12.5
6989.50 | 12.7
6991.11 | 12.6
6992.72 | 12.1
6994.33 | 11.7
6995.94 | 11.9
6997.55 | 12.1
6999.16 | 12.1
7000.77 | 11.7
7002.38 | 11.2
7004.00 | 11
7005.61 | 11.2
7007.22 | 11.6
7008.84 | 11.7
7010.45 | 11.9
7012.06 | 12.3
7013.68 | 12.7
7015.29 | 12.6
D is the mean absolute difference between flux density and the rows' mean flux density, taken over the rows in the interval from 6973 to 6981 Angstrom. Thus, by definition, 0.19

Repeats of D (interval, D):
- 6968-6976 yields 0.11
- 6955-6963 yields 0.18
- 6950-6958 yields 0.36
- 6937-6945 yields 0.09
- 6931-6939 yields 0.28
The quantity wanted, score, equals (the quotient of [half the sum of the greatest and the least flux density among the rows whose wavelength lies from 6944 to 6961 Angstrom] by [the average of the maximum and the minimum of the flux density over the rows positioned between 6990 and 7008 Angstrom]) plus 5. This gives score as 6.01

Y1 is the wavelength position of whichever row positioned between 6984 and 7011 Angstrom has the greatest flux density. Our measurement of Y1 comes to 6989.50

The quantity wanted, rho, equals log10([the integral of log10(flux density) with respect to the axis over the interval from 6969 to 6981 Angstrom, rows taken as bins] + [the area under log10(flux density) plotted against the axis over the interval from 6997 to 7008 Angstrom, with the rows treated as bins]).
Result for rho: 1.39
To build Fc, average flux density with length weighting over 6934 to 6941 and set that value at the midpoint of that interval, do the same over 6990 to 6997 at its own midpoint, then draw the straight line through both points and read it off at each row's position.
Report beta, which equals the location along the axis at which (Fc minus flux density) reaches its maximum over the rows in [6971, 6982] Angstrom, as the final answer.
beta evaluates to 6971.82 Angstrom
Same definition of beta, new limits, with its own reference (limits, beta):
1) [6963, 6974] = 6971.82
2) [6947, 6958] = 6949.38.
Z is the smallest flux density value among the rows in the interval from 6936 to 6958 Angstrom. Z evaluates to 11.3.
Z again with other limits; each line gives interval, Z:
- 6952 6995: 11.7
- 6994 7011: 11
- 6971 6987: 11.8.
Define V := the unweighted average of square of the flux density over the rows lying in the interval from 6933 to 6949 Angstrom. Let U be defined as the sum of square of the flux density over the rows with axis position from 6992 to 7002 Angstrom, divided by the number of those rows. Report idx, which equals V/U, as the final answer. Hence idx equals 0.97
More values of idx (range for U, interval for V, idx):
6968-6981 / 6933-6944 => 0.95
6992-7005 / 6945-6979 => 1.05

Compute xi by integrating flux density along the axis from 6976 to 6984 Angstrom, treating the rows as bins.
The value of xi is 97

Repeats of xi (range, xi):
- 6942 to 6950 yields 92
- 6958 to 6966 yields 98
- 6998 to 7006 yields 92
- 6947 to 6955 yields 93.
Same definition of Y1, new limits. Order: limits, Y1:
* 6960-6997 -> 6989.50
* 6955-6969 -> 6962.19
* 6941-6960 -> 6955.78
